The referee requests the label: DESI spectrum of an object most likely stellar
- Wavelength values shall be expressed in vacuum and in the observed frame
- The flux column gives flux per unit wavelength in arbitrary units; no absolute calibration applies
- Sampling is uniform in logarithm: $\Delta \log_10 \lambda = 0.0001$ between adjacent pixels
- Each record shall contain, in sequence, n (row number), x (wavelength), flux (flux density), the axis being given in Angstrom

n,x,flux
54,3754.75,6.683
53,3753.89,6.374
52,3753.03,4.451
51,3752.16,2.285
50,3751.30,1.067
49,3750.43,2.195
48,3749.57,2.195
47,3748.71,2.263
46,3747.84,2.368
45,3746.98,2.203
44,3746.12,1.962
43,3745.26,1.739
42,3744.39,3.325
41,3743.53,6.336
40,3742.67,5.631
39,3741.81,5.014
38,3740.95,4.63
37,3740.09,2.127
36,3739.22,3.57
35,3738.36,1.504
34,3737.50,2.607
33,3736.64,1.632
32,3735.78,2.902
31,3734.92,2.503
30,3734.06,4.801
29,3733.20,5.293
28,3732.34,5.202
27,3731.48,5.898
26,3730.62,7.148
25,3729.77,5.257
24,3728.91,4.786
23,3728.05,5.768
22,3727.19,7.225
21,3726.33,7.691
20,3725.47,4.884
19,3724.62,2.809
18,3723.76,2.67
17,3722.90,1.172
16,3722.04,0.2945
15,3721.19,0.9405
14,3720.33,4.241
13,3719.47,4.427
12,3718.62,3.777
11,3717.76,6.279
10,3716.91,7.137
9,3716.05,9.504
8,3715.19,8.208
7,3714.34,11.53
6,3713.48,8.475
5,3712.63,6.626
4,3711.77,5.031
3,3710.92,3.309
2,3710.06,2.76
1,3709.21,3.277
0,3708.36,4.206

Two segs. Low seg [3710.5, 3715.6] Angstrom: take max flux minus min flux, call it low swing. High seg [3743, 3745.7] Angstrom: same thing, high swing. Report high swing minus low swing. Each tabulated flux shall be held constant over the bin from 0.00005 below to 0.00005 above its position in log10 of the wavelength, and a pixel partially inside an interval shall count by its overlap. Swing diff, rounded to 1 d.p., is -3.6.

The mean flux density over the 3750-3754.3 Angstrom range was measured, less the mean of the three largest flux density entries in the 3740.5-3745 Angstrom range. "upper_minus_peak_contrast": -2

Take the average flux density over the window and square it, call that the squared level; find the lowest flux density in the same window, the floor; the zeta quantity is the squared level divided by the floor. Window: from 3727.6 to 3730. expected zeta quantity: 5.8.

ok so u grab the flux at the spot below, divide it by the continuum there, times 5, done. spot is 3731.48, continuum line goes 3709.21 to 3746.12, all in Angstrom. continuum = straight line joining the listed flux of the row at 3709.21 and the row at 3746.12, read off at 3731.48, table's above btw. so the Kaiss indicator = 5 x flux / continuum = 12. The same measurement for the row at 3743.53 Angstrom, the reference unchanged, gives 15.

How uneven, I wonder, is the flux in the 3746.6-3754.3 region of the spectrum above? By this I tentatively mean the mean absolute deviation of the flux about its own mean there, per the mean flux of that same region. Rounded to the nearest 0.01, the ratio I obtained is 0.41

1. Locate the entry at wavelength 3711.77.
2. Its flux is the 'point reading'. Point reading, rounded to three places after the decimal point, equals 5.031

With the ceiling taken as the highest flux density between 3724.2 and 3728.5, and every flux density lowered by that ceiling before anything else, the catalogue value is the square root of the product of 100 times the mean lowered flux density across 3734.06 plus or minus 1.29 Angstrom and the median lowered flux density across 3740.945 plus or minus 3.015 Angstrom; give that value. 33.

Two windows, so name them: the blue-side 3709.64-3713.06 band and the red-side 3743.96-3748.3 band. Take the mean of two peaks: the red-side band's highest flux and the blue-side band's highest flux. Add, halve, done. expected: 5.0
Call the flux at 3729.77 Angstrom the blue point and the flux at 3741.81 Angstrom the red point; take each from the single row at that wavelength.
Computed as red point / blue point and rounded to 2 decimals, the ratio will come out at 0.95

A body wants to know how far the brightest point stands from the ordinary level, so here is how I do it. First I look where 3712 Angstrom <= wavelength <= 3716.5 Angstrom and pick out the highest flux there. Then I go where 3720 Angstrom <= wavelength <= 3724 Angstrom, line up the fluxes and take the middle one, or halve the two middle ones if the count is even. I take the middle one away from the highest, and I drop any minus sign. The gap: 10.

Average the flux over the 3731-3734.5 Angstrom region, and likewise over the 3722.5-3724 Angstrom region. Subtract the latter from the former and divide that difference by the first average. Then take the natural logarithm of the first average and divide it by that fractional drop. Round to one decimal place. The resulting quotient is 2.6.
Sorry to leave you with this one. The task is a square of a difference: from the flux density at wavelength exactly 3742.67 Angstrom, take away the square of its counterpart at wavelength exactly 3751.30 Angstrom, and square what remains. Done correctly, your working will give 20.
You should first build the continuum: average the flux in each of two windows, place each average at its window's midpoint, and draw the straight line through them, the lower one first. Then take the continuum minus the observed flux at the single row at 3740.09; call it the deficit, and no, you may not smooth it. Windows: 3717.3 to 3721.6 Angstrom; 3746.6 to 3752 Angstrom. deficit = 0.5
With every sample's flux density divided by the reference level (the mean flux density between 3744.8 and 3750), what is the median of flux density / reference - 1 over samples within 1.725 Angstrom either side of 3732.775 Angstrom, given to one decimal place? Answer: 1.5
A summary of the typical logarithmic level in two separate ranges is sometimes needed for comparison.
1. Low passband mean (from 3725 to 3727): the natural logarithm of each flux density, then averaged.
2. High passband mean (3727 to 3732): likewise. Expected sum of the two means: 3.6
